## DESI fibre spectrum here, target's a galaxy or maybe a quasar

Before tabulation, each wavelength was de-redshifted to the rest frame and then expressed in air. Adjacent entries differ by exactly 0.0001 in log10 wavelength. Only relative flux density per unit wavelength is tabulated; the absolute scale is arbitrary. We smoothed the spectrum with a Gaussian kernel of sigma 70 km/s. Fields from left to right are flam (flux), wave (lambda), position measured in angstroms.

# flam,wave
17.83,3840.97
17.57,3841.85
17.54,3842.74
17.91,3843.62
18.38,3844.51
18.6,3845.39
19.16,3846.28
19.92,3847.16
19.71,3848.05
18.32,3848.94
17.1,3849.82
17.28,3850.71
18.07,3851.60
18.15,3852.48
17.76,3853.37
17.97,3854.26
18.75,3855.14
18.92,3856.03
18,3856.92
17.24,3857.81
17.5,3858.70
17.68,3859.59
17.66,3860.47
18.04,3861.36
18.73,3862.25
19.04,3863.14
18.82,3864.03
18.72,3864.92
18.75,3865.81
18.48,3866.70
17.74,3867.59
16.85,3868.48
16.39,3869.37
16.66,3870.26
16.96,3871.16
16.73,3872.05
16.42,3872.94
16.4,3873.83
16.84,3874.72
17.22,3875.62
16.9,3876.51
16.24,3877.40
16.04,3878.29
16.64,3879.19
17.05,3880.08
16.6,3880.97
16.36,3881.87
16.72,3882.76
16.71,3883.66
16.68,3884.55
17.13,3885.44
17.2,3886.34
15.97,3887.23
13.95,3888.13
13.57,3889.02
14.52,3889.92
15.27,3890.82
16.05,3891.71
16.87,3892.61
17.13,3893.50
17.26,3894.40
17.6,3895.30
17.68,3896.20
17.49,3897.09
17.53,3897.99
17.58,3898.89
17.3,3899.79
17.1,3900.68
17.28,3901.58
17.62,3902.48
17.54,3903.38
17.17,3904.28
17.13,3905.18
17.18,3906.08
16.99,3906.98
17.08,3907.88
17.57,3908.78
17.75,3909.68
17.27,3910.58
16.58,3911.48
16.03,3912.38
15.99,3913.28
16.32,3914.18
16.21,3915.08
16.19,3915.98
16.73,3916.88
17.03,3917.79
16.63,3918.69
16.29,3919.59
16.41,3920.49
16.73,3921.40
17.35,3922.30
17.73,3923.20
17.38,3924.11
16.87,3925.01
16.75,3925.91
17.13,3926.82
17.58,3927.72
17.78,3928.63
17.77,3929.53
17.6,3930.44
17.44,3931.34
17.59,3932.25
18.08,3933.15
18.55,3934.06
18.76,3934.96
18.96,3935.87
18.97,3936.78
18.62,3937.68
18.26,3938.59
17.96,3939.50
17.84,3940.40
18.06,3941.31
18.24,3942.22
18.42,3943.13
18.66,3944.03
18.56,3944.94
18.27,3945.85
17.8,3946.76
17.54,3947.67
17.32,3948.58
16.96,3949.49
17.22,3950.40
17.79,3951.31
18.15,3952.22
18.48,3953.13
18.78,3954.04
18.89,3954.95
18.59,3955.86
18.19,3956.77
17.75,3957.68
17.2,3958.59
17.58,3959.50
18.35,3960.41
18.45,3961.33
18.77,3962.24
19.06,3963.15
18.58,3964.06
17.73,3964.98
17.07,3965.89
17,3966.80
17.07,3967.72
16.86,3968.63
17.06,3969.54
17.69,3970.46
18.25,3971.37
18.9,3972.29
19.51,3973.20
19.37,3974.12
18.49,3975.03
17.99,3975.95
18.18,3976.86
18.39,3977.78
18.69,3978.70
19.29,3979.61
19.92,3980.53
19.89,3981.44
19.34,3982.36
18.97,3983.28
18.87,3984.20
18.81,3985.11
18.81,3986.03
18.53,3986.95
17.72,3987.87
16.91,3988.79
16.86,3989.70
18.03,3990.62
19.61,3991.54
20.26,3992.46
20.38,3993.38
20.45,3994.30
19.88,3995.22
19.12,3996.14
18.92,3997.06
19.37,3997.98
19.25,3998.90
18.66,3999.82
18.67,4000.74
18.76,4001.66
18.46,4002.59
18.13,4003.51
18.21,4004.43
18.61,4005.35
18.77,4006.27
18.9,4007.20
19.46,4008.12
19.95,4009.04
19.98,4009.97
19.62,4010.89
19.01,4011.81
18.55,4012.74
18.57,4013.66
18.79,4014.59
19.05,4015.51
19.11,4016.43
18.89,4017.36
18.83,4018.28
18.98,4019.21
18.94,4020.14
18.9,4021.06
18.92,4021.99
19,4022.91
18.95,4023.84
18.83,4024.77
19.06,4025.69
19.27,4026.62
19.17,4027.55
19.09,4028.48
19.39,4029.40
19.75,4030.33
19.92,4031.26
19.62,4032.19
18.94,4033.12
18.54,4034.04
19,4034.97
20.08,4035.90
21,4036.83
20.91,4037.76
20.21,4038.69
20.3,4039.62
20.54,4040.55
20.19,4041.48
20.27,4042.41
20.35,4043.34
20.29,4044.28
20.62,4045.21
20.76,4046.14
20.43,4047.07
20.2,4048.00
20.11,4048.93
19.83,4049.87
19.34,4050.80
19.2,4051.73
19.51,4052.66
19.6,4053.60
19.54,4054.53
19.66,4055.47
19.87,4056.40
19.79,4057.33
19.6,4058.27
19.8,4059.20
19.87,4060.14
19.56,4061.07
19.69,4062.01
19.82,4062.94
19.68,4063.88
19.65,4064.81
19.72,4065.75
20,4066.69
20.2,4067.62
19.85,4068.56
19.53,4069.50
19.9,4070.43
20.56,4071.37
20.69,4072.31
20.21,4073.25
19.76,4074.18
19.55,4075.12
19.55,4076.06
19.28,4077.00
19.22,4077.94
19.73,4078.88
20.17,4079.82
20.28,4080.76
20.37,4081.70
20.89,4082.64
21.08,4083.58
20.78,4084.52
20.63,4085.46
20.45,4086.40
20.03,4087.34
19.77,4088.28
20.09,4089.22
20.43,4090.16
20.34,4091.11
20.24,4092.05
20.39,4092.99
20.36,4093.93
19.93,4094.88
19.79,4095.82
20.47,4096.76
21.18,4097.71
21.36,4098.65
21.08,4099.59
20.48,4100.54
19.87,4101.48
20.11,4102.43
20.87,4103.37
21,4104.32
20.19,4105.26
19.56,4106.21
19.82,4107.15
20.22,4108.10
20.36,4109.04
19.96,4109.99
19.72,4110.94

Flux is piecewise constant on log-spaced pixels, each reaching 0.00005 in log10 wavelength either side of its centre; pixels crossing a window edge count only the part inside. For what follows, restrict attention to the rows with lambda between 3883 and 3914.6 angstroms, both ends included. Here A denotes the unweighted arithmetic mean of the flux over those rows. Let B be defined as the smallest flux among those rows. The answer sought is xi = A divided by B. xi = 1.23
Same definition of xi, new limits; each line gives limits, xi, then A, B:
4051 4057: 1.02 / 19.6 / 19.2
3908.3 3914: 1.05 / 16.9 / 15.99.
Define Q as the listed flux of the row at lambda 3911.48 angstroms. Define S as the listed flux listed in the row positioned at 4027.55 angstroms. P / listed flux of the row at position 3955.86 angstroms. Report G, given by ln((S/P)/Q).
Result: -2.78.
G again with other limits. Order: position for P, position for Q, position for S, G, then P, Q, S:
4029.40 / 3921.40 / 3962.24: -2.85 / 19.39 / 16.73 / 18.77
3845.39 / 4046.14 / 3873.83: -3.16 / 18.6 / 20.76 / 16.4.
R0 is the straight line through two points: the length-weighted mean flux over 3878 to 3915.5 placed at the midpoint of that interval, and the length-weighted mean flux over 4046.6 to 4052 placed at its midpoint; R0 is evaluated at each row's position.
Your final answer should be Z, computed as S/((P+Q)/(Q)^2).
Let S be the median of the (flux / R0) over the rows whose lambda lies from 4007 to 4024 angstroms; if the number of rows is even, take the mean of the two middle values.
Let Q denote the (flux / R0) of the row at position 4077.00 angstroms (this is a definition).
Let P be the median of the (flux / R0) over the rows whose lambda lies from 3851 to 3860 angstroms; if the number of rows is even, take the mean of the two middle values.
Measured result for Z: 0.42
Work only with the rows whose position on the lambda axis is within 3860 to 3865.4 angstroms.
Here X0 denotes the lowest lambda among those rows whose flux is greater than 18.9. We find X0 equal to 3863.14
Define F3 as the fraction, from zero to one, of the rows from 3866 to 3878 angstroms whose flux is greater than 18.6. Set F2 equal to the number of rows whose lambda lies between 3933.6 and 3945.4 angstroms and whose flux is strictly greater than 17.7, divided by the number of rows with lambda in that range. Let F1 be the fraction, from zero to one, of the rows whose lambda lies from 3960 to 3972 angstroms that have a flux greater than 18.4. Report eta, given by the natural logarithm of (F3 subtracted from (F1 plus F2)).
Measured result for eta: 0.3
